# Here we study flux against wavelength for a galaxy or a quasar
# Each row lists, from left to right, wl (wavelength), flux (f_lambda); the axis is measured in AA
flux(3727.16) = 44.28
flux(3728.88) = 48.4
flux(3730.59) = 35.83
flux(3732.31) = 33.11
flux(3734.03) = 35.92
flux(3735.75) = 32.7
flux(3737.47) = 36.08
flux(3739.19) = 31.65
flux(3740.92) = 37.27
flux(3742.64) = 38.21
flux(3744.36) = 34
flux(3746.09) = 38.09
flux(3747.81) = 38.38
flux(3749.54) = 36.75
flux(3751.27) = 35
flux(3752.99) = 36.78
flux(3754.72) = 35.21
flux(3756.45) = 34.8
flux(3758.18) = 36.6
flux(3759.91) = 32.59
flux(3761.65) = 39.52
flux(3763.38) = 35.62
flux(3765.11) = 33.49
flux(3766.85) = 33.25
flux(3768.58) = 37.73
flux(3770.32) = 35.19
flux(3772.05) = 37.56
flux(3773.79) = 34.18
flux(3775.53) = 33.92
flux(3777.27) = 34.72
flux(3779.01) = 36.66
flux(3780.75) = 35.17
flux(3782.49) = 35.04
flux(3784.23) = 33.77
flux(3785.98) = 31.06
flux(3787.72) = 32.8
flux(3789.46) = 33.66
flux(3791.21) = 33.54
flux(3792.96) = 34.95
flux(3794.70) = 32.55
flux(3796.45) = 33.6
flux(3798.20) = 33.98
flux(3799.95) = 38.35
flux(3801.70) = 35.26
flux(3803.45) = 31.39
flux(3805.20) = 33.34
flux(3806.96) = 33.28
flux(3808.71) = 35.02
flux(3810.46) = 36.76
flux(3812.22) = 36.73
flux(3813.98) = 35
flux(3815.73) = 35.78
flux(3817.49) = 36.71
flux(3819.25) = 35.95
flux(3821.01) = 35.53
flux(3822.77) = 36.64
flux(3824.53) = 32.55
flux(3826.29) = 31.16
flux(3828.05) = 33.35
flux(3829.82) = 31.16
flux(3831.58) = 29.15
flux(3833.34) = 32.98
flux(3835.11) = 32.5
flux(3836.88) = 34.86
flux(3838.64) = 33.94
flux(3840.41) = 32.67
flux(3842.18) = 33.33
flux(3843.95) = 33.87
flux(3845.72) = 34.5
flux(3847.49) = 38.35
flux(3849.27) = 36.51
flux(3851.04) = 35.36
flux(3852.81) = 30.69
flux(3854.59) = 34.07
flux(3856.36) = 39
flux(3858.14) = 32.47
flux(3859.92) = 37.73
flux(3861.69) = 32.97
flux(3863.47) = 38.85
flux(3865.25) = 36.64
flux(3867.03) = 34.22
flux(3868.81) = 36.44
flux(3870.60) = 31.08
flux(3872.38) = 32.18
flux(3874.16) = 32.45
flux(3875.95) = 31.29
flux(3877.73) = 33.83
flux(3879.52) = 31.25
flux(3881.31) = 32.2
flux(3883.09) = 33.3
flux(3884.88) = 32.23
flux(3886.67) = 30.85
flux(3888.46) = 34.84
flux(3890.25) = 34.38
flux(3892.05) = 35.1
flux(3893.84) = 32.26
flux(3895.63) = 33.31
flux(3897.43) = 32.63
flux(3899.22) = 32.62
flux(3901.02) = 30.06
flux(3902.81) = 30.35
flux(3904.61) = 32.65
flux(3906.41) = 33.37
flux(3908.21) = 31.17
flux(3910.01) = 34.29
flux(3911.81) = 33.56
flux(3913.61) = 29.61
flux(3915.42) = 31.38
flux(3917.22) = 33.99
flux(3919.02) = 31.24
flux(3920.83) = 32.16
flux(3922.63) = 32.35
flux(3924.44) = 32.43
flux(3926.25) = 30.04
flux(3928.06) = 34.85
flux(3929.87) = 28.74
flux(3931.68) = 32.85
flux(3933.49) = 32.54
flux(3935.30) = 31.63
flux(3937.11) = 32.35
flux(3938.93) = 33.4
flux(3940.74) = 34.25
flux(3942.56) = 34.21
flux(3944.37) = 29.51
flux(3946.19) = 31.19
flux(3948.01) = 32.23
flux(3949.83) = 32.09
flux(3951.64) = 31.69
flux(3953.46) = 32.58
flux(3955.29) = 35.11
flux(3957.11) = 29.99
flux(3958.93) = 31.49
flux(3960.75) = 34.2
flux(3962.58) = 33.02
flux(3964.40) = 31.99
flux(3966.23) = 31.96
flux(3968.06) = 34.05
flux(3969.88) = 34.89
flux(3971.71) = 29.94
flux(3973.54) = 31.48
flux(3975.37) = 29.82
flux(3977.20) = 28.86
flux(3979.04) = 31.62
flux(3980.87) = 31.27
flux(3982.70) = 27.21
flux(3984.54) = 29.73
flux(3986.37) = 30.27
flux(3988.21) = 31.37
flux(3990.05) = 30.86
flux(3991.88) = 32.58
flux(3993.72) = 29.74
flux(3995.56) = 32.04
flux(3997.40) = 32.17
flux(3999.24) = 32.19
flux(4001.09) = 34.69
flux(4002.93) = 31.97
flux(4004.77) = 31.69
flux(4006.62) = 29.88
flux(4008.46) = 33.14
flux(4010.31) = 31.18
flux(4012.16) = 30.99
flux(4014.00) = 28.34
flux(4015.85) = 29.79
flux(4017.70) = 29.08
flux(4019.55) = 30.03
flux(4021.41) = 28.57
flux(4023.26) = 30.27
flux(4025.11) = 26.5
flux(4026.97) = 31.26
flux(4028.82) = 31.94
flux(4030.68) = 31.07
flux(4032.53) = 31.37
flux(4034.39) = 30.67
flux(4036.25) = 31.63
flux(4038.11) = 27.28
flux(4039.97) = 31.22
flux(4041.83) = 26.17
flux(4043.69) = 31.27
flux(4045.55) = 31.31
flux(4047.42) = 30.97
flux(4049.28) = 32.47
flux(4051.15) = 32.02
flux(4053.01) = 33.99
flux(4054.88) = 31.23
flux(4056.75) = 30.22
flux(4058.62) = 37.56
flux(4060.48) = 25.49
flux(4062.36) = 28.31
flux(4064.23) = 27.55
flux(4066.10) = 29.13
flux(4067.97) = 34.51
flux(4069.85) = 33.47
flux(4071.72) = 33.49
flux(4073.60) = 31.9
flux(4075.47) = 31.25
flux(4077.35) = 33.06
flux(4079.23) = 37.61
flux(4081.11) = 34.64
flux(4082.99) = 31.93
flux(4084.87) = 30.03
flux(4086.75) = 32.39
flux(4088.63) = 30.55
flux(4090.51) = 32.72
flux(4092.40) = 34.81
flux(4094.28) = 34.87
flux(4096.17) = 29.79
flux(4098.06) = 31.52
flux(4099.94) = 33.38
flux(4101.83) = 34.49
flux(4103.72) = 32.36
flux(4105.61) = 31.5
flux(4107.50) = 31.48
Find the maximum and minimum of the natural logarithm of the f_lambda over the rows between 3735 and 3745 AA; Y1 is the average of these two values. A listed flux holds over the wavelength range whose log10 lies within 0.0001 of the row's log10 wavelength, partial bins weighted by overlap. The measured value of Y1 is 3.55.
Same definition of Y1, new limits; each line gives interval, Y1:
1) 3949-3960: 3.48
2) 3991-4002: 3.47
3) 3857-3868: 3.57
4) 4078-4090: 3.51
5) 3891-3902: 3.48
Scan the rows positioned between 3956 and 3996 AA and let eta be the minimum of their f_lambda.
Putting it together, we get 27.21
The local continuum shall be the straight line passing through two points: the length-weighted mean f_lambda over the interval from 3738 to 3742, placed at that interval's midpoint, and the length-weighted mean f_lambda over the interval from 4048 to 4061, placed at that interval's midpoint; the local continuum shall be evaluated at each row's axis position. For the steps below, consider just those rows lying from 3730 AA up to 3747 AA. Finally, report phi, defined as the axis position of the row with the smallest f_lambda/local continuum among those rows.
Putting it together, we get 3739.19 AA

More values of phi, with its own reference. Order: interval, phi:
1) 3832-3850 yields 3835.11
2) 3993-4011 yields 3993.72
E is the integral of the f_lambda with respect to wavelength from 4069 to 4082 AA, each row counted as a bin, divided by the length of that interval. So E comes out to 33.6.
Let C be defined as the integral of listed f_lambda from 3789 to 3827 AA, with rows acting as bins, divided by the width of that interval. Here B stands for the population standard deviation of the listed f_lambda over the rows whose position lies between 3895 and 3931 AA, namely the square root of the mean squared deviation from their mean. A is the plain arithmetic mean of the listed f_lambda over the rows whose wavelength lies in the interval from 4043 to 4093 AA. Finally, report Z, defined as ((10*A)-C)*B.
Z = 465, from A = 32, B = 1.6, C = 34.6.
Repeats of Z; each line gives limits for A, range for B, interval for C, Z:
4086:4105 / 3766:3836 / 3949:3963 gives 595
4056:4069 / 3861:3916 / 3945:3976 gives 543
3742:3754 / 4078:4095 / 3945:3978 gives 762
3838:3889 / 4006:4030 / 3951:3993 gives 511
